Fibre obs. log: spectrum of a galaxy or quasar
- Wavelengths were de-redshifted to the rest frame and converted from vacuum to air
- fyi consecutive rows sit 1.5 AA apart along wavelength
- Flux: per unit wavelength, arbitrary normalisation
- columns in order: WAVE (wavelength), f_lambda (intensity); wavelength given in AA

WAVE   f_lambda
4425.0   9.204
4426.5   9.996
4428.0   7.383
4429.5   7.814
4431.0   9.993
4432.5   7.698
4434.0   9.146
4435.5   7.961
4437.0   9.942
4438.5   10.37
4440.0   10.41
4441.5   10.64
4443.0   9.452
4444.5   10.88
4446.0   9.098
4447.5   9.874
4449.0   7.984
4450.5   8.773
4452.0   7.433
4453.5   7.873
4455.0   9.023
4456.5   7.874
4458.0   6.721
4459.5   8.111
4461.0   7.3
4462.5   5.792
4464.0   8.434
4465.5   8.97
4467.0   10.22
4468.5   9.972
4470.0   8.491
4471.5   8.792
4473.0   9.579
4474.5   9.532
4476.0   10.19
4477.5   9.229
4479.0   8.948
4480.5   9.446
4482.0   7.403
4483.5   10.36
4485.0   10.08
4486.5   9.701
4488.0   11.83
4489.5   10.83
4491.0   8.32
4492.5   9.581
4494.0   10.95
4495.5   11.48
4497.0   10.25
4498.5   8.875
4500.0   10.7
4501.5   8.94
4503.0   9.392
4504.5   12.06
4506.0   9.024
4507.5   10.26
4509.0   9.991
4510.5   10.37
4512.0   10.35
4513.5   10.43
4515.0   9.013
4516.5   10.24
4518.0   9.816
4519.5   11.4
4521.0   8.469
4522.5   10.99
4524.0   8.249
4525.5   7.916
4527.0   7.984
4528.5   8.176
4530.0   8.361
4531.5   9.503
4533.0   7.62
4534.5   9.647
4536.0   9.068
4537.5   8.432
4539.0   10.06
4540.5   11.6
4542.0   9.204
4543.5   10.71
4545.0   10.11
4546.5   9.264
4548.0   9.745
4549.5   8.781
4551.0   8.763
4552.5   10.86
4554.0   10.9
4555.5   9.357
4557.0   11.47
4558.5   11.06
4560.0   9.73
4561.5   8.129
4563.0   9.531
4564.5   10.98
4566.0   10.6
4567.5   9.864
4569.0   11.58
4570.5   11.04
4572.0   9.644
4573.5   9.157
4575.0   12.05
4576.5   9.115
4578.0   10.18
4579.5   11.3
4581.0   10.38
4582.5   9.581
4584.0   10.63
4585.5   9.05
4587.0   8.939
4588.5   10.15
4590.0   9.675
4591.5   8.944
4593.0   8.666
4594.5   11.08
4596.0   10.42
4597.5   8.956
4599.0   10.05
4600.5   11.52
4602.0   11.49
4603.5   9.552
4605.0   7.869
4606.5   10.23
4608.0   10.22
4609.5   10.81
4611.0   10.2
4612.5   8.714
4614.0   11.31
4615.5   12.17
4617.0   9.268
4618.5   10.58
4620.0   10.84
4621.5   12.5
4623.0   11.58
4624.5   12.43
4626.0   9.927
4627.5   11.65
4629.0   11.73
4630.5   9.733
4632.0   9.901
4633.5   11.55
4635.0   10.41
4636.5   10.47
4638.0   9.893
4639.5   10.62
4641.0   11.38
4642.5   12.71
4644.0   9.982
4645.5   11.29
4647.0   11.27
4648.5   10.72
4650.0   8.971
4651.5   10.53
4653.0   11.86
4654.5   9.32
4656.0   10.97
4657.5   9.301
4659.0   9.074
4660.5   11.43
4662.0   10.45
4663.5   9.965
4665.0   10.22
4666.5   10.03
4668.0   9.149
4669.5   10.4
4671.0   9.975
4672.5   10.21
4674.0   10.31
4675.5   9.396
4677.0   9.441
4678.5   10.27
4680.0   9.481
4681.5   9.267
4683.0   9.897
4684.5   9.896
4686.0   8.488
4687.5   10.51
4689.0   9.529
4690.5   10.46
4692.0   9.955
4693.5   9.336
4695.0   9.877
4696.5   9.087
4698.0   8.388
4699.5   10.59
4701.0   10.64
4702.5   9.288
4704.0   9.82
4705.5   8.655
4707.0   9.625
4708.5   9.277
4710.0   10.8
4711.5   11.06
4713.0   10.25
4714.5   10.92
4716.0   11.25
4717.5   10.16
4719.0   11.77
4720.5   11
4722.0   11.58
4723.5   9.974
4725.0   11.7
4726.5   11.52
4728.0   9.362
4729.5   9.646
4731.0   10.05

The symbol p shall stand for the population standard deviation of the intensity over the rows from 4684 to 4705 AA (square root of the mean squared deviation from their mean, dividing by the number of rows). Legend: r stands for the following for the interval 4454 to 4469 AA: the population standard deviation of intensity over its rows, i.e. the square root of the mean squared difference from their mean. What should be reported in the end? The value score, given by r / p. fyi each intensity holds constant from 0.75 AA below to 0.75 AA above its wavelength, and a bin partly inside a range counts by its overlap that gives 1.87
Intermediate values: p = 0.70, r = 1.32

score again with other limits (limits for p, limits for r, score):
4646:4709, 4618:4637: 1.18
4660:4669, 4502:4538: 1.70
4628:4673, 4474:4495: 1.20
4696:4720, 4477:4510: 1.18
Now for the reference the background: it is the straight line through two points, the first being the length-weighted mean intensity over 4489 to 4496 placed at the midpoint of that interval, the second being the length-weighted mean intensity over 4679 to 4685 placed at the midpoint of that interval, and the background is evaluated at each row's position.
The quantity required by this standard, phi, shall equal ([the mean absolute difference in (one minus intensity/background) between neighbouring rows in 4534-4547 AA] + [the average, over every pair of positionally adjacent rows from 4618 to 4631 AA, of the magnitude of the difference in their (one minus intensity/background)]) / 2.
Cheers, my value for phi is 0.124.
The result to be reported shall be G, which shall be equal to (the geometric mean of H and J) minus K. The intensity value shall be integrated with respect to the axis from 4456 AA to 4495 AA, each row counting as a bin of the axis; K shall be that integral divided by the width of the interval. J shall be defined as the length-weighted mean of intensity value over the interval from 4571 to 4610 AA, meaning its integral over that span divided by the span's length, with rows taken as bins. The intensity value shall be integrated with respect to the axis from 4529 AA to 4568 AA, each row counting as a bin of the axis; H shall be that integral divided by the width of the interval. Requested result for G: 0.73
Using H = 9.7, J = 10.0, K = 9.1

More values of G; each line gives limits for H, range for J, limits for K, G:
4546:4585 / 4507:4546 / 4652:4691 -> -0.14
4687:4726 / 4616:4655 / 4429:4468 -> 1.74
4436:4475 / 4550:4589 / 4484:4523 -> -0.62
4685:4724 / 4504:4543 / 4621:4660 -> -0.94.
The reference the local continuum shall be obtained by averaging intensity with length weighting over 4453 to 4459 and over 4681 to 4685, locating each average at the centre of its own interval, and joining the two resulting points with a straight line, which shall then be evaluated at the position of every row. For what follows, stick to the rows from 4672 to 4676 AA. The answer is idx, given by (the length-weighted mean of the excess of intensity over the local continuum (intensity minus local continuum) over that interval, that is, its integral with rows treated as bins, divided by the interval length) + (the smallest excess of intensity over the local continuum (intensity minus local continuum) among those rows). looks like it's 0.1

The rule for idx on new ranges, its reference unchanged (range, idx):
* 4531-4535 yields -0.5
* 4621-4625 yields 5.3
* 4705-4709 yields -1.9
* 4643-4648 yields 2.1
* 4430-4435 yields 1.1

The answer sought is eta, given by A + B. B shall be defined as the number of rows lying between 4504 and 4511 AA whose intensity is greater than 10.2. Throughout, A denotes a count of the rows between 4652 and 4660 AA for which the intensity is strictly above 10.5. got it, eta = 5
